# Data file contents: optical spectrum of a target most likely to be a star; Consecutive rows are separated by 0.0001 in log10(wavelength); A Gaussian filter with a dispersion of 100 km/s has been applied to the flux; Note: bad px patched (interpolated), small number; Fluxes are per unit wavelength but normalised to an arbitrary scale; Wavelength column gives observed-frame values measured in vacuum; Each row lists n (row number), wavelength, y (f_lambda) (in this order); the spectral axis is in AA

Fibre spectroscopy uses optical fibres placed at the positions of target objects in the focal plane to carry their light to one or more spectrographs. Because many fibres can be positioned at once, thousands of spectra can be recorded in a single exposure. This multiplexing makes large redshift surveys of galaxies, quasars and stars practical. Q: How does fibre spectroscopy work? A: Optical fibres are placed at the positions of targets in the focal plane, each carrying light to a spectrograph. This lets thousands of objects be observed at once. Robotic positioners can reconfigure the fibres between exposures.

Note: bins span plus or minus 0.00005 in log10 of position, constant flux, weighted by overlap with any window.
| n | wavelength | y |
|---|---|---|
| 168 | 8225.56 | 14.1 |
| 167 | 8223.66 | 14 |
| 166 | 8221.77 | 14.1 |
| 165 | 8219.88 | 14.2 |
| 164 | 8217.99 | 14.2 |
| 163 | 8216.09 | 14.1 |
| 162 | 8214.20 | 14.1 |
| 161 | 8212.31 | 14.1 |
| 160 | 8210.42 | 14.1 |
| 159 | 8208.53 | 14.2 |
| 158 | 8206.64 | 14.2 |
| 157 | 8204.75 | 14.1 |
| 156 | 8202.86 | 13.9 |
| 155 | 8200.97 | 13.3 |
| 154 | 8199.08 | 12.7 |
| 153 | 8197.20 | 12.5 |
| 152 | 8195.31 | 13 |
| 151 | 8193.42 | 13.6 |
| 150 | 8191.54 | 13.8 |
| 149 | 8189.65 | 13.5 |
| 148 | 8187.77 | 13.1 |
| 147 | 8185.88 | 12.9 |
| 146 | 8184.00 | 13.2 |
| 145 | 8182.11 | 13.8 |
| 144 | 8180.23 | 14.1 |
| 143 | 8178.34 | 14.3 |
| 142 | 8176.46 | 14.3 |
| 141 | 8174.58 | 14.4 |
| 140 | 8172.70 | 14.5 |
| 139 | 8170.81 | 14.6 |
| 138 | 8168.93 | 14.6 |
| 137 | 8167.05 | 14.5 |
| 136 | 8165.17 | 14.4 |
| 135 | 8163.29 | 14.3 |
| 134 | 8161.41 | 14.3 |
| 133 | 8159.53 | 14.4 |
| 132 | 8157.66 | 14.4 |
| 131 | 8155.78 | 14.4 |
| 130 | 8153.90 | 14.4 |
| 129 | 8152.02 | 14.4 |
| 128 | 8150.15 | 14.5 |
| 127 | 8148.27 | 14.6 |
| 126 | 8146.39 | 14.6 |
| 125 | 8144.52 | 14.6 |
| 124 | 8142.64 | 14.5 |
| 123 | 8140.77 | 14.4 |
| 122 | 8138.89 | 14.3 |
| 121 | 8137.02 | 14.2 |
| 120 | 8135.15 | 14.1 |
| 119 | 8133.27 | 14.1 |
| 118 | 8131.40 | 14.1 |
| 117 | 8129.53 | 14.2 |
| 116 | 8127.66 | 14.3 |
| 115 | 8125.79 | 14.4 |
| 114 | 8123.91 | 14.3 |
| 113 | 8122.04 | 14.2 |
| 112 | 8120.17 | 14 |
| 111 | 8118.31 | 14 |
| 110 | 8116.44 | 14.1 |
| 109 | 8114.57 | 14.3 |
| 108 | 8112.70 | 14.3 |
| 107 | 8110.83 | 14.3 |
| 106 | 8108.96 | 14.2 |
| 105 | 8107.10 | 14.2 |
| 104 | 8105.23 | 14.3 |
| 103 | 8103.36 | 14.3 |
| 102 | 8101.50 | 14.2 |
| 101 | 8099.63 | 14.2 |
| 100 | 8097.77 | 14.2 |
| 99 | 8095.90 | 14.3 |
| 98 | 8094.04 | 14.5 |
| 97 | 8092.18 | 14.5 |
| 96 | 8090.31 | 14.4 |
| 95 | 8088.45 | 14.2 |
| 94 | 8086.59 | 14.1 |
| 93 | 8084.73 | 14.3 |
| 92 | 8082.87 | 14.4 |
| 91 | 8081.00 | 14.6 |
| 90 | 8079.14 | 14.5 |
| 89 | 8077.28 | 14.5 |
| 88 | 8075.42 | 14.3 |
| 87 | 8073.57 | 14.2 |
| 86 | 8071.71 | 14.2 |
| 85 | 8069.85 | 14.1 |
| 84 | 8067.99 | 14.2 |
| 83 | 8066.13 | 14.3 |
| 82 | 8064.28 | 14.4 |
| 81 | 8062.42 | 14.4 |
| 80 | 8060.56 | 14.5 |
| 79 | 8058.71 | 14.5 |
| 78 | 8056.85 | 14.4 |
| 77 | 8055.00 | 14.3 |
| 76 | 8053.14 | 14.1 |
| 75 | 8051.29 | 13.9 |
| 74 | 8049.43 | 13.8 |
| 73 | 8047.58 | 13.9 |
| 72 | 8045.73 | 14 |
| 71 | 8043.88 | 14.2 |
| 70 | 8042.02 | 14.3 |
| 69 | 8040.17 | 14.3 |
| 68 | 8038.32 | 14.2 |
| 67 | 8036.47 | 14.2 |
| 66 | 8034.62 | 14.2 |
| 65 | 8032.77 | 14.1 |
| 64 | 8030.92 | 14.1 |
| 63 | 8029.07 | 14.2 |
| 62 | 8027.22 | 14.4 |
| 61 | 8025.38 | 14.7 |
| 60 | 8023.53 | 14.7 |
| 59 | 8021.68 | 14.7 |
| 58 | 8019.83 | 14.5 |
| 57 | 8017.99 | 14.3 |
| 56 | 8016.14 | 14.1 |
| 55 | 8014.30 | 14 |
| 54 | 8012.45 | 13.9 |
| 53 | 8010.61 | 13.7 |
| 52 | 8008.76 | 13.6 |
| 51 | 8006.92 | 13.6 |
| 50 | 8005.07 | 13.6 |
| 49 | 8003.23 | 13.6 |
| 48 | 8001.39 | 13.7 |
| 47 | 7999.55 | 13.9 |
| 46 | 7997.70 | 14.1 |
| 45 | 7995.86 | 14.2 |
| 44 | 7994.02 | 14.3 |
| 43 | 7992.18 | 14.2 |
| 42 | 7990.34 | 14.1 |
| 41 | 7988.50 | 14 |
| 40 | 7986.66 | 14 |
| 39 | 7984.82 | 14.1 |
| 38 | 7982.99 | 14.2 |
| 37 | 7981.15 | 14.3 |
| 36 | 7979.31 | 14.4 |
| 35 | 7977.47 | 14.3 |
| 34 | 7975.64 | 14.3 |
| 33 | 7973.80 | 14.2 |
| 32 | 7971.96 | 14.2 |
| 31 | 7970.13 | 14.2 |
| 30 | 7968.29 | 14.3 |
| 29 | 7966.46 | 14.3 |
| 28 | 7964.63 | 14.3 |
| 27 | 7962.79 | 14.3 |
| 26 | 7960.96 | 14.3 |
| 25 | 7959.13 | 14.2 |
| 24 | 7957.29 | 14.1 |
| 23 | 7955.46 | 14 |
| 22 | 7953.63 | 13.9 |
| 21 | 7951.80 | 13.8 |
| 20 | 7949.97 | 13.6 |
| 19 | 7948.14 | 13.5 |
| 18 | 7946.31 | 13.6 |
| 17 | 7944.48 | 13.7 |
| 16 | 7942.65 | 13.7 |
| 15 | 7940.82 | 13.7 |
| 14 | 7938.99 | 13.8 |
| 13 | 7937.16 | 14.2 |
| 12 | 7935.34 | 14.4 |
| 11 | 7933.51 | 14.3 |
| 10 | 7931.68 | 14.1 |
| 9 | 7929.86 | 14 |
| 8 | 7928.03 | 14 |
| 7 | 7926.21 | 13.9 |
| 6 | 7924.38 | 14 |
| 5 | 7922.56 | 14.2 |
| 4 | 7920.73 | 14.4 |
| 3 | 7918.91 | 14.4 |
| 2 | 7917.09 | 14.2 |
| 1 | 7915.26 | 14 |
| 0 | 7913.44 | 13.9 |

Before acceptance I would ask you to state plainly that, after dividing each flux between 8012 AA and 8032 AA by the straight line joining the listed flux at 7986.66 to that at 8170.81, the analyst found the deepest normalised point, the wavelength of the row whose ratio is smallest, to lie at 8012.45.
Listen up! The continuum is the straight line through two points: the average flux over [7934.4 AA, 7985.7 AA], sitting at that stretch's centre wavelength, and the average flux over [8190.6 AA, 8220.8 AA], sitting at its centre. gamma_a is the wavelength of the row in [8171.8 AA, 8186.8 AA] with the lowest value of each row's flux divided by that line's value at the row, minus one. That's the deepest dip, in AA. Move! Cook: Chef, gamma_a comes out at 8185.88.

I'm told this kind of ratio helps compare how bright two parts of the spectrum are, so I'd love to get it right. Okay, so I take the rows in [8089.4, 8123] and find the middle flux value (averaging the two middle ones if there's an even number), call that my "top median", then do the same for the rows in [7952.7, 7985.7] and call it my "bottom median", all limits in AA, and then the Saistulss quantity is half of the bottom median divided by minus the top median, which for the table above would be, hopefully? -0.500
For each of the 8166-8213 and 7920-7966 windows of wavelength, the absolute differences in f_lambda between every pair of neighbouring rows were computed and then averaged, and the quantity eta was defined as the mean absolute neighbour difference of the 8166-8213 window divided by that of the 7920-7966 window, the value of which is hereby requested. 2.1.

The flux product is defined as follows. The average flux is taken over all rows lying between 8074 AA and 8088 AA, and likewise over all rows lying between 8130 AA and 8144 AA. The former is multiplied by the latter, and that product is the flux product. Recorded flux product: 205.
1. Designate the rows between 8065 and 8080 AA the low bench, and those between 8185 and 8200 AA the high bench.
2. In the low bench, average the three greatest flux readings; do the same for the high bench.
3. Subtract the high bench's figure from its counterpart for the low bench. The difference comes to 0.8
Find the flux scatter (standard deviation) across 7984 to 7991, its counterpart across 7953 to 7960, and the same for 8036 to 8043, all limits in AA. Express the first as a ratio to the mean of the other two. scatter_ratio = 0.62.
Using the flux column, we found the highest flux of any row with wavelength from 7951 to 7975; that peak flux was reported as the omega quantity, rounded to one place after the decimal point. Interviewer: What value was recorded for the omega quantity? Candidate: 14.3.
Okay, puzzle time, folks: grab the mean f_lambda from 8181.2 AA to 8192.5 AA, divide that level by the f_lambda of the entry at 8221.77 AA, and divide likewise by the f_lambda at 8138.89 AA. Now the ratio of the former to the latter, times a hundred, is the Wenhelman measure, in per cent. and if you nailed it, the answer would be 101.4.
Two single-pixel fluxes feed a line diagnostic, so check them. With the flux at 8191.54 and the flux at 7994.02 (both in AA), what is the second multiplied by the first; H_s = 197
